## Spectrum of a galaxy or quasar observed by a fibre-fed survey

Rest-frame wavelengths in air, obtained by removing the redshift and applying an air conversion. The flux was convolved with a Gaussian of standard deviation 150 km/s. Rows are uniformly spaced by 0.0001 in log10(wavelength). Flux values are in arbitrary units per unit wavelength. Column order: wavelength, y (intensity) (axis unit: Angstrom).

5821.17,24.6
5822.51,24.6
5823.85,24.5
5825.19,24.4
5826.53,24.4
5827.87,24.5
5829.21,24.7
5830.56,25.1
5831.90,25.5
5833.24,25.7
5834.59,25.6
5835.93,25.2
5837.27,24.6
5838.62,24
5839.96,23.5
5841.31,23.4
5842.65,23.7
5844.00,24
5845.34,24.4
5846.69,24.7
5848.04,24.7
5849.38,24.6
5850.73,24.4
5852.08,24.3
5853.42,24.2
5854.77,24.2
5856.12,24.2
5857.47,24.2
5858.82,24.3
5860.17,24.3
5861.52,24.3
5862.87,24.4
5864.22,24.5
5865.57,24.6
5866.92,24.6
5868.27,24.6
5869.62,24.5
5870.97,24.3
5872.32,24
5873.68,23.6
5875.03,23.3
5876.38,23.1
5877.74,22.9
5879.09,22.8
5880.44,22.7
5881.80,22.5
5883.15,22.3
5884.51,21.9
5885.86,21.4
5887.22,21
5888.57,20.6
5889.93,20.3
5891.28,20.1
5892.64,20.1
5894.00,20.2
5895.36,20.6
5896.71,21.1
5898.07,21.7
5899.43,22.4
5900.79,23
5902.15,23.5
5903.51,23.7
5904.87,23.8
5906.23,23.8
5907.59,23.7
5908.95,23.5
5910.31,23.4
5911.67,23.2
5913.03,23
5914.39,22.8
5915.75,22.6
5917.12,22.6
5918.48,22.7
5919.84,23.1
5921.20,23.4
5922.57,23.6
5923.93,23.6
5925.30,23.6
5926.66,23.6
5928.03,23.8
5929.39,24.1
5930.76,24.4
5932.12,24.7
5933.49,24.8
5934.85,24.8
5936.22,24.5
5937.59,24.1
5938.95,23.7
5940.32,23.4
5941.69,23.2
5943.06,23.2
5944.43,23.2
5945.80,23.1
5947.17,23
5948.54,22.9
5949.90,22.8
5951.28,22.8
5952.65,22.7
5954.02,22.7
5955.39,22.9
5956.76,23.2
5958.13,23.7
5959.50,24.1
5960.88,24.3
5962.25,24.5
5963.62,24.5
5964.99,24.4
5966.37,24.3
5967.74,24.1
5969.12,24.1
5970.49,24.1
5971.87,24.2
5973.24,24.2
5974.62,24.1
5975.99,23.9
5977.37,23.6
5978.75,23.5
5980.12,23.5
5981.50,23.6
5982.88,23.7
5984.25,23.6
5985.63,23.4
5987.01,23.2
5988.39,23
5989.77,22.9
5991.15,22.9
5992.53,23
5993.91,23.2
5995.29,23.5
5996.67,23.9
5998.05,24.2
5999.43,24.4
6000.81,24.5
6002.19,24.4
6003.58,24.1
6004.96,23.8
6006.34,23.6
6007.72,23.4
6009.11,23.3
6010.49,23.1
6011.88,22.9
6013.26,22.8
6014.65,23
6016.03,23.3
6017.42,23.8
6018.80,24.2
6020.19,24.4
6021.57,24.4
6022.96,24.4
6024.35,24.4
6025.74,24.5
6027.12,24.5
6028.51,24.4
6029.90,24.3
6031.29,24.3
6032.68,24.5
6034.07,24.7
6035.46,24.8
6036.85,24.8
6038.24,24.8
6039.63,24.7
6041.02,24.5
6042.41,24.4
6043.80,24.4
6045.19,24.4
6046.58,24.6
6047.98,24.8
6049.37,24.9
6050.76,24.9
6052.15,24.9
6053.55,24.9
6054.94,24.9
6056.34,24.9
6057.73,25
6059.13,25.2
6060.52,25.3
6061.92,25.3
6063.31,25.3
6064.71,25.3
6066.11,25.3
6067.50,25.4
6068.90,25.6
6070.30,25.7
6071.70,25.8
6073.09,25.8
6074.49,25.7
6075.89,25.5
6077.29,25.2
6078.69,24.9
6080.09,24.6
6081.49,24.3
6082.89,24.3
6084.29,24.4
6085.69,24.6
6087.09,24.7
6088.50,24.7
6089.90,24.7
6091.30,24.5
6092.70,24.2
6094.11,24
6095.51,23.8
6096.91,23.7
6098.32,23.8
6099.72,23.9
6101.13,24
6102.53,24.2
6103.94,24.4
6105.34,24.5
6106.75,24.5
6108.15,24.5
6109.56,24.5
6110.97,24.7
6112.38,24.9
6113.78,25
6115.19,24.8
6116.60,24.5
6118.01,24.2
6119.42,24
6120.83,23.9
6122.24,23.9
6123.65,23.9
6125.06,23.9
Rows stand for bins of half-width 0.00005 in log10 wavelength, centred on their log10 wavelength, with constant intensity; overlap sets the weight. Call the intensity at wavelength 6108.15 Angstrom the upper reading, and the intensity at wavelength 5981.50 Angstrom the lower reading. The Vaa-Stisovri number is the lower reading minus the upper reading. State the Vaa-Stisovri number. -0.90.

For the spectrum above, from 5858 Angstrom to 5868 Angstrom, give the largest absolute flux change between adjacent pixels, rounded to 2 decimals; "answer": 0.10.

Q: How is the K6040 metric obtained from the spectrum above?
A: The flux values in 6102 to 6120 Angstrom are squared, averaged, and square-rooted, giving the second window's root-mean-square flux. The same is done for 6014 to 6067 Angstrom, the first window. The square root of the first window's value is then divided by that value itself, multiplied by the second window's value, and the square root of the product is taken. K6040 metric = 2.223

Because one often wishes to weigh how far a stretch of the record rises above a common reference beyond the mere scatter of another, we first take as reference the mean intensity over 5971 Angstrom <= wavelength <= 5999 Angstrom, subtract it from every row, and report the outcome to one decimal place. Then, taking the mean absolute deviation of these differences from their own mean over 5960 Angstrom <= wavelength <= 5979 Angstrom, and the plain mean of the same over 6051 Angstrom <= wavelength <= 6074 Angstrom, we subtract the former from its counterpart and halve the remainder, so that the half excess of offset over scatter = 0.8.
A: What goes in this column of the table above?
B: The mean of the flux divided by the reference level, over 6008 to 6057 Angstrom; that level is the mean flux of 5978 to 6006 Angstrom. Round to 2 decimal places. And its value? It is 1.03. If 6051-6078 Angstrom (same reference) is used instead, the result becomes 1.07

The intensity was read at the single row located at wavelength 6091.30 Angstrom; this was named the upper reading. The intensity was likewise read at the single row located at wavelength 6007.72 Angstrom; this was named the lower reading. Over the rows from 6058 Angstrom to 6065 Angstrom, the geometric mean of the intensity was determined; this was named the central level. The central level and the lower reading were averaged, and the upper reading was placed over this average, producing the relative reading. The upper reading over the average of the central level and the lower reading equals 1.01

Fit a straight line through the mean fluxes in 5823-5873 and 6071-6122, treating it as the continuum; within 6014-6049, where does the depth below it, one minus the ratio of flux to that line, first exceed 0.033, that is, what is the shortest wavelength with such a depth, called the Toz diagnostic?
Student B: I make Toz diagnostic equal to 6014.65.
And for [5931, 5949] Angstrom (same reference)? 5940.32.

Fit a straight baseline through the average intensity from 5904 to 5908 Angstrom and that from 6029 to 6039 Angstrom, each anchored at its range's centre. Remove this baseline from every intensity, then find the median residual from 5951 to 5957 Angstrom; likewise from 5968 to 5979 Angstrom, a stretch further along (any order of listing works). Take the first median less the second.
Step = -1.2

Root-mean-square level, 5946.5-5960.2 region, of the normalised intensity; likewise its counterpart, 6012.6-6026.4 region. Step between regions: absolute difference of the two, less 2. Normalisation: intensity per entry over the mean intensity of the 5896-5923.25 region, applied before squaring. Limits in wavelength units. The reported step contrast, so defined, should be -1.96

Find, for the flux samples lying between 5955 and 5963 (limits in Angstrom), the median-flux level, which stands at 23.9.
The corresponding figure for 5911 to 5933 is 23.5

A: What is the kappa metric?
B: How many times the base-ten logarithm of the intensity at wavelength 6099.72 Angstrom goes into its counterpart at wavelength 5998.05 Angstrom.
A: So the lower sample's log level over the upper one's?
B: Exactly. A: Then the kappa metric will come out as 1.00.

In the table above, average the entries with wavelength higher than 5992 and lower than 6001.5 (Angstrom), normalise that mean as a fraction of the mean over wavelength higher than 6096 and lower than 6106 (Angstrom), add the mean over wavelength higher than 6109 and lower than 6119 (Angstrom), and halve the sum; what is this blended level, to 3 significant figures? 12.8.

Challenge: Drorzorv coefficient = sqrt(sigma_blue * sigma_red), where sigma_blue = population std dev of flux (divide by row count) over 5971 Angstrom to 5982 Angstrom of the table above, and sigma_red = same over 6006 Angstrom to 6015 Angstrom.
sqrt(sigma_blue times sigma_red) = 0.278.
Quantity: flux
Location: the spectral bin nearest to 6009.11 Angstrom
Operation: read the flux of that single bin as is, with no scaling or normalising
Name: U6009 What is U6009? 23.3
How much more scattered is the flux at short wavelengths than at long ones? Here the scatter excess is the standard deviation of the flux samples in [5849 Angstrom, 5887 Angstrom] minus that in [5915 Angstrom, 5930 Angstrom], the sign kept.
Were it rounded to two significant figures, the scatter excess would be 0.42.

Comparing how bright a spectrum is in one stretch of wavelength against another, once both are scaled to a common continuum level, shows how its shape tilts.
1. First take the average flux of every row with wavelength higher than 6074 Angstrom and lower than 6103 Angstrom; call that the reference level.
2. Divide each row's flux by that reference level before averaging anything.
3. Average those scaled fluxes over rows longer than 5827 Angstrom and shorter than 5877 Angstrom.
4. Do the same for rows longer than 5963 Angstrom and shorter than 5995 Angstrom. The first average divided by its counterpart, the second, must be 1.03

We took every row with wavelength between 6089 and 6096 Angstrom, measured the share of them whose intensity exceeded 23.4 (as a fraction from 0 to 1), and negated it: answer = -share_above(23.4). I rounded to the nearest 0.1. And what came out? -1.0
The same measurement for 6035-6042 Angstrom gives -1.0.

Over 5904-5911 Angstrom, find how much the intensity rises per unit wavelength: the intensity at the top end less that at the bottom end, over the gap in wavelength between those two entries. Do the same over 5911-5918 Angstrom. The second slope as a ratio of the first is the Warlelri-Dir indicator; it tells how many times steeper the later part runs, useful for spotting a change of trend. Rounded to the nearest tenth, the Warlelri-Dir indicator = 1.5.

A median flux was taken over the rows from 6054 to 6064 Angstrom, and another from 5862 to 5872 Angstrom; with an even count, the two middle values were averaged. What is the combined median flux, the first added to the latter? 49.7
